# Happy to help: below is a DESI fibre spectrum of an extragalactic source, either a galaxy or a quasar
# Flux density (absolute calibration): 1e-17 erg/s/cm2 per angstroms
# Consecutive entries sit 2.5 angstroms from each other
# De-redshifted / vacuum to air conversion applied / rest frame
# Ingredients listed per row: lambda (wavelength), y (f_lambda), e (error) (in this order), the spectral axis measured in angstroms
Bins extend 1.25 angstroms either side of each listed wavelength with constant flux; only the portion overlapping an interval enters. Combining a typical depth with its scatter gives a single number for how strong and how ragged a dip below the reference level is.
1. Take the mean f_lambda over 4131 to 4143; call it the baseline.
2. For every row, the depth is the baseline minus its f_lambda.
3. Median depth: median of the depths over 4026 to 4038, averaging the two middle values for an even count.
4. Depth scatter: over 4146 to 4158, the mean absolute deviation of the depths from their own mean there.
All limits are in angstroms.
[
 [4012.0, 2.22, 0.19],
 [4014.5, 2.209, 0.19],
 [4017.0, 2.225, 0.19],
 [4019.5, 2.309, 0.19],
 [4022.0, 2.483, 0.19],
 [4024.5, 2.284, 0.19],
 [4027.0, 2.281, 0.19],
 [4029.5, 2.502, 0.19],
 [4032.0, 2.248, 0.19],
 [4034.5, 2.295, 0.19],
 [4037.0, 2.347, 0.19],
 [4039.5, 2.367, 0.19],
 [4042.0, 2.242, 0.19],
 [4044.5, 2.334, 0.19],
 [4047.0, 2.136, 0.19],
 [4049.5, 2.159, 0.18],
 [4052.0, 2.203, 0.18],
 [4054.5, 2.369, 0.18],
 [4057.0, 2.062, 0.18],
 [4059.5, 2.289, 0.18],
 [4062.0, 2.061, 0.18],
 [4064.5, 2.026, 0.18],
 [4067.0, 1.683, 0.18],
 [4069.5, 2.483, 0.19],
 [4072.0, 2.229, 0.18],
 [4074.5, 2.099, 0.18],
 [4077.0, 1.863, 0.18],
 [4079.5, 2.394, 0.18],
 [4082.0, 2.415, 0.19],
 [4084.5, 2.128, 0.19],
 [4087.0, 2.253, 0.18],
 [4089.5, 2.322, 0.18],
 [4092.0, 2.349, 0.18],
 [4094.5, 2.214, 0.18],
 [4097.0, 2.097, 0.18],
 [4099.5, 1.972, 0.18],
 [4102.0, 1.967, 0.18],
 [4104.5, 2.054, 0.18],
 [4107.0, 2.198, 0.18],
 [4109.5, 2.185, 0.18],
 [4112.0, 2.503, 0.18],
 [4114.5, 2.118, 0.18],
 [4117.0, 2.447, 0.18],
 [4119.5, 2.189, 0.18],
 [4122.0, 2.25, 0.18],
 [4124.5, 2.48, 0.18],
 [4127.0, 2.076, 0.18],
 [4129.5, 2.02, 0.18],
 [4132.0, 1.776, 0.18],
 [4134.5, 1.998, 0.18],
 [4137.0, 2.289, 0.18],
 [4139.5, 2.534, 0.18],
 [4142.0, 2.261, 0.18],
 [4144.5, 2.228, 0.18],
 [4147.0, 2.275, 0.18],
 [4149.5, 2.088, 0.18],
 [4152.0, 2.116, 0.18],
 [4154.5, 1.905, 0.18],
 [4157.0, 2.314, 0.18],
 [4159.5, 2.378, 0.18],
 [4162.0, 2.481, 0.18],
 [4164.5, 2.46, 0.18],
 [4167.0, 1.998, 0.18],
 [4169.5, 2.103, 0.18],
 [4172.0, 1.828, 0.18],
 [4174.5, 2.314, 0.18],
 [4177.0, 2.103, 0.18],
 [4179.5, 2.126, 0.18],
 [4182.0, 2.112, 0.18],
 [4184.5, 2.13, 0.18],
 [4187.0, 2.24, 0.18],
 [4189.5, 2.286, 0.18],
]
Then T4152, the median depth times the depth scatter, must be -0.015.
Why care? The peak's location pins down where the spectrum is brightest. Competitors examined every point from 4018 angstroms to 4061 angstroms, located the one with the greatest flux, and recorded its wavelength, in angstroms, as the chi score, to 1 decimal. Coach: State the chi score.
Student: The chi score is 4029.5 angstroms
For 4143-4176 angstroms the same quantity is 4162.0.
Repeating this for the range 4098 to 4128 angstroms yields 4112.0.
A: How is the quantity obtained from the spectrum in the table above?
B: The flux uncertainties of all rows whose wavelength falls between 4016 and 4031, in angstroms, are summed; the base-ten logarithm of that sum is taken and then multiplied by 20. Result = 1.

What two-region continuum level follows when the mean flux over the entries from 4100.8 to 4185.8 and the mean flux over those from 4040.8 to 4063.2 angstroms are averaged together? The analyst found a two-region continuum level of 2.20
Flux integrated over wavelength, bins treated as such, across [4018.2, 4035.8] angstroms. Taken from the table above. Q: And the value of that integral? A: 41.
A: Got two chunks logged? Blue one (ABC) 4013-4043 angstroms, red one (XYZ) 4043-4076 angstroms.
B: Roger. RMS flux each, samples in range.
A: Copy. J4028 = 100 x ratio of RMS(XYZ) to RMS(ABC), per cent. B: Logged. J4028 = 94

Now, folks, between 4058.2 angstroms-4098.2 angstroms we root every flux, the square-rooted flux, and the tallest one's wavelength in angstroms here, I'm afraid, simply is 4069.5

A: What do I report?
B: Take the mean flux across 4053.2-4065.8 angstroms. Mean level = 2.16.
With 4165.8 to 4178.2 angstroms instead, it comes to 2.07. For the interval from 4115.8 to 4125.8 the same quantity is 2.34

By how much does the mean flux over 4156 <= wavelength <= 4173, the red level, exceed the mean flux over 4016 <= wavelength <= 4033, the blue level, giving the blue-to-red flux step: -0.11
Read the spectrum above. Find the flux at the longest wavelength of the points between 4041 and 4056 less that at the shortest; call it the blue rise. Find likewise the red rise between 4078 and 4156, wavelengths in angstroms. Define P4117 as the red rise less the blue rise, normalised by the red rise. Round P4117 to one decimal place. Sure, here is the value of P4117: 1.3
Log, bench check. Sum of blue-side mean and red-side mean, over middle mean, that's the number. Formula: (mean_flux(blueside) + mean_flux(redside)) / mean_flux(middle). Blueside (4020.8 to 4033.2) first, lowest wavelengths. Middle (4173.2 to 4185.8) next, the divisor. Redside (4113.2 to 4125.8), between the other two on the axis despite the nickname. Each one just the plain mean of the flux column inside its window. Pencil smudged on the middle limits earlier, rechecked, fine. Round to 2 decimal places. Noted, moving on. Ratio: 2.16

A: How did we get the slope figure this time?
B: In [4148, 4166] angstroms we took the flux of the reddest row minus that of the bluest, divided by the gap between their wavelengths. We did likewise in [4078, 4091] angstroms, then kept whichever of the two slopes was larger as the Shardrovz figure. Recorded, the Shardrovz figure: 0.025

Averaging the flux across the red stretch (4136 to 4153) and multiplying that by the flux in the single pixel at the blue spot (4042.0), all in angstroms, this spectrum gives 5.06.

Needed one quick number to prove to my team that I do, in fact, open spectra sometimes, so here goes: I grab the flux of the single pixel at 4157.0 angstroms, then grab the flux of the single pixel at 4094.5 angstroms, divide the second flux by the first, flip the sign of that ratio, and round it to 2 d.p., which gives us -0.96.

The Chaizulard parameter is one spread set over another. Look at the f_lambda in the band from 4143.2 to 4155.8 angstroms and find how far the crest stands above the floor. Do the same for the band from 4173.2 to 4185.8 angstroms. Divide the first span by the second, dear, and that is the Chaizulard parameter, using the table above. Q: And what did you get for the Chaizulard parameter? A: 1.8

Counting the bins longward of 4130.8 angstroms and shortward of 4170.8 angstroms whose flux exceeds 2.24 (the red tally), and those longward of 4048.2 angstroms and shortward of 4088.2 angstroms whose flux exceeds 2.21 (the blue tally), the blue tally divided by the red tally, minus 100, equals -99.1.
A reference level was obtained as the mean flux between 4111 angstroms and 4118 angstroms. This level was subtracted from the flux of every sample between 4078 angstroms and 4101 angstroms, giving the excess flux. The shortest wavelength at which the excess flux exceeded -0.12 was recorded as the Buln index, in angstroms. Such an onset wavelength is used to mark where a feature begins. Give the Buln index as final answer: 4079.5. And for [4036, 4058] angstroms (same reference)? 4037.0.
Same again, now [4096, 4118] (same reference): 4112.0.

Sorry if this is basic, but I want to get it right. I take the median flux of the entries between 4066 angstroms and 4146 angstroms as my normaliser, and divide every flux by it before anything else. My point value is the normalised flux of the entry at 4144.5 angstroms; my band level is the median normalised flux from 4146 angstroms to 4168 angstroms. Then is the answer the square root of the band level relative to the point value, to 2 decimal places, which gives 1.01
